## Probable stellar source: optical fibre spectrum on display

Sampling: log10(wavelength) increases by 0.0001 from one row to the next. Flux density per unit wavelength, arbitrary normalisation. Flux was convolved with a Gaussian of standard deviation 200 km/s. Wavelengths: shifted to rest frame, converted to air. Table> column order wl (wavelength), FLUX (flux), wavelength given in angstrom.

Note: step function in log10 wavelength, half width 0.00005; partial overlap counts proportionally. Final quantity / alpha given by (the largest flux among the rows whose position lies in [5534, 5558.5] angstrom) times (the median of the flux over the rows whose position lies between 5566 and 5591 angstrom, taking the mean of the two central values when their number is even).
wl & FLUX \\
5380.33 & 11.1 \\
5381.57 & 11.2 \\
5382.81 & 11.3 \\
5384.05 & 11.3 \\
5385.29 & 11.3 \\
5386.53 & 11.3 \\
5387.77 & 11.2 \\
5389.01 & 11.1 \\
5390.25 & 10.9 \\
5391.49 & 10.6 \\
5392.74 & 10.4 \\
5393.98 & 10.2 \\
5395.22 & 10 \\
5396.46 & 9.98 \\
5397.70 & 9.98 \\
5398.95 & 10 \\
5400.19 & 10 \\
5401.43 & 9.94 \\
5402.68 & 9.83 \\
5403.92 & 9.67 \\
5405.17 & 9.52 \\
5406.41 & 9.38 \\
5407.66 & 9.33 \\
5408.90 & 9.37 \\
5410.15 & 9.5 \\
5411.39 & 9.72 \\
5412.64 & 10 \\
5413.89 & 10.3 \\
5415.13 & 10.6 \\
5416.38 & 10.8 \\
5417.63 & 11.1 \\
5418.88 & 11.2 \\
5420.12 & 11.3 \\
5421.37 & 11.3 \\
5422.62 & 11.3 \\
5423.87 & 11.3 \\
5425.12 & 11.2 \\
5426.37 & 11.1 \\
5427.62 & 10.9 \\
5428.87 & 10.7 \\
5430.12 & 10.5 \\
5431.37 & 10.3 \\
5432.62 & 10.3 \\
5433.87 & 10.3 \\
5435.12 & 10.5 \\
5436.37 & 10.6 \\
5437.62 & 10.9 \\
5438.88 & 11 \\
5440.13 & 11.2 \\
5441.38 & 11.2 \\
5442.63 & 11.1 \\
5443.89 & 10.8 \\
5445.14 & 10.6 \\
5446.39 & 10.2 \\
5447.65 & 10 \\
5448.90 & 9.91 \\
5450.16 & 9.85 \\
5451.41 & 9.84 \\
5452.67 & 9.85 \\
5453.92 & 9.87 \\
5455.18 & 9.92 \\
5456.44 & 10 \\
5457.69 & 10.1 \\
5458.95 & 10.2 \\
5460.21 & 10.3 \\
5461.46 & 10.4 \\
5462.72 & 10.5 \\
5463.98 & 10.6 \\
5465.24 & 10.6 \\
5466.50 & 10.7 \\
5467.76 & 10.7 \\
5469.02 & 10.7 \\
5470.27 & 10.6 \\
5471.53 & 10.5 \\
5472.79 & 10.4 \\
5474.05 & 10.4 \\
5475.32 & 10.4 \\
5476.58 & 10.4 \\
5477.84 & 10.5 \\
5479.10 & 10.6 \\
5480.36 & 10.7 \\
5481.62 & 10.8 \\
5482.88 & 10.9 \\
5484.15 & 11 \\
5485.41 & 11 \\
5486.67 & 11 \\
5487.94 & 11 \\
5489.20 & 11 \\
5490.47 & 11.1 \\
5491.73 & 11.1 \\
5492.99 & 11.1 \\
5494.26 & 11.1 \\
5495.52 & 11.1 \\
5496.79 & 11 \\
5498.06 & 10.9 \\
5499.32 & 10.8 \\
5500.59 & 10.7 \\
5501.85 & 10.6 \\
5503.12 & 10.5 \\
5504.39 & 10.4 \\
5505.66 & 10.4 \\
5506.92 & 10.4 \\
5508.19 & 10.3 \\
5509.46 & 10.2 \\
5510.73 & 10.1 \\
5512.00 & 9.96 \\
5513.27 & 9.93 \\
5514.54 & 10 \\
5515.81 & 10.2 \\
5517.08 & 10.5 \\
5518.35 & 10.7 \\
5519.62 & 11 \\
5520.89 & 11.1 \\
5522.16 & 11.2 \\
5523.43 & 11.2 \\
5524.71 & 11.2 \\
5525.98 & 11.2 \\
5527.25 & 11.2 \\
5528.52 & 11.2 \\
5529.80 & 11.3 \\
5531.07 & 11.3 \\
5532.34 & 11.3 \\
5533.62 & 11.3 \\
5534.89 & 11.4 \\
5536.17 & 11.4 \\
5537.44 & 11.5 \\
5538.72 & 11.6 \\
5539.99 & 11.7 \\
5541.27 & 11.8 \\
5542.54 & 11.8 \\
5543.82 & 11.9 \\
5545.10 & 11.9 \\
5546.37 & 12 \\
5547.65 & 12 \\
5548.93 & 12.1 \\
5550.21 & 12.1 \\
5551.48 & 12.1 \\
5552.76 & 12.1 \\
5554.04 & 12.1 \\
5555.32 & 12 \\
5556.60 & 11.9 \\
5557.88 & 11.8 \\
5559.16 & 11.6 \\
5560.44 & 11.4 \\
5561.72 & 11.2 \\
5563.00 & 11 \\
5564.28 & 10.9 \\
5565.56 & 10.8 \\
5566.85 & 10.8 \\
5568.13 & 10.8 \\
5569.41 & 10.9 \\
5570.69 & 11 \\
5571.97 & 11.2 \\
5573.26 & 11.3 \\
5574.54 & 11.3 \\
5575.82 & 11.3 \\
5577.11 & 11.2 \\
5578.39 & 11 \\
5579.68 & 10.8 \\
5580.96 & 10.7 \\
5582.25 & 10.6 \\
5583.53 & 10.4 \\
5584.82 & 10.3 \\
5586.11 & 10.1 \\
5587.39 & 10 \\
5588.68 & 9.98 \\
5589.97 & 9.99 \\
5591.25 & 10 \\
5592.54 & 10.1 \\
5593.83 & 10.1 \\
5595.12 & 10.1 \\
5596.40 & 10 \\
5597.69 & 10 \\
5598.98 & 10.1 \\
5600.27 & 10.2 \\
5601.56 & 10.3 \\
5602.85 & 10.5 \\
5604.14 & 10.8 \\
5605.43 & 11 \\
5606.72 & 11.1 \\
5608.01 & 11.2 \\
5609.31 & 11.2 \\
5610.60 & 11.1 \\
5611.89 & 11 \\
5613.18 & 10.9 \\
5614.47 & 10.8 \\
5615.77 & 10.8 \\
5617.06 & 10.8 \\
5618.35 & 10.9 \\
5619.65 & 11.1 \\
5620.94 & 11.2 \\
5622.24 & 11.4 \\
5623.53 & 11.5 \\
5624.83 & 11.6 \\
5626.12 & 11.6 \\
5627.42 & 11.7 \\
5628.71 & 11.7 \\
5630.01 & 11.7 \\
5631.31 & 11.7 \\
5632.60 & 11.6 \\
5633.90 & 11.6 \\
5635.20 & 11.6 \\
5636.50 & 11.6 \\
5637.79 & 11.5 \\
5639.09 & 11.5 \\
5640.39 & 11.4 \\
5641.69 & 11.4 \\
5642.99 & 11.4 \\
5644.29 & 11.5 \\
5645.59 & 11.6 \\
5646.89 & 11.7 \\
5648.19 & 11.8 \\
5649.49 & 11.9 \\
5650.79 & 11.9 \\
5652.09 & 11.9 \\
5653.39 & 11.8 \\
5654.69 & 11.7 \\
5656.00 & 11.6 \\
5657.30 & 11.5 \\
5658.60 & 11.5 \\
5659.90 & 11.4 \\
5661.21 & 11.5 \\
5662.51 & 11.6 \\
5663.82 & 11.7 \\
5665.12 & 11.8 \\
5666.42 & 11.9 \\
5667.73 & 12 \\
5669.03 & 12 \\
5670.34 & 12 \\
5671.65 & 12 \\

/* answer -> 131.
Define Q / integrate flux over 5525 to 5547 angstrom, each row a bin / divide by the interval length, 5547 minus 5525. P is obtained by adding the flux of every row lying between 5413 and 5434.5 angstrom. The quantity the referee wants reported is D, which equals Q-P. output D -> -173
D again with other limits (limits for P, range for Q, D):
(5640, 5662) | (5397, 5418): -188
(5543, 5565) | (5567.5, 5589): -189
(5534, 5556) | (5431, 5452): -191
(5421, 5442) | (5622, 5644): -173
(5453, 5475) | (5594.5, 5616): -166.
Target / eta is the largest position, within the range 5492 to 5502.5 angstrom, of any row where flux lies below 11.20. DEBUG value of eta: 5501.85 angstrom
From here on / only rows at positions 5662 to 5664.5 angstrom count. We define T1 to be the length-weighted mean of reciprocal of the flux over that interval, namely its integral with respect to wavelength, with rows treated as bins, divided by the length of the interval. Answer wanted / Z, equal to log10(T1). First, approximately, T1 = 0.086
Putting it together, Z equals -1.07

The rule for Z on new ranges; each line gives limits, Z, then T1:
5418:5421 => -1.05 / 0.089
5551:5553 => -1.08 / 0.083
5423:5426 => -1.05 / 0.089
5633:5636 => -1.07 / 0.086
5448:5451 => -0.99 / 0.101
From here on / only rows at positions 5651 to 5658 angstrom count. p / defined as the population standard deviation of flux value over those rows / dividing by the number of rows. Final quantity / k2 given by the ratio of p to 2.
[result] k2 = 0.071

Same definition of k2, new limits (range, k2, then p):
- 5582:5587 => 0.090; 0.18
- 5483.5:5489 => 0.000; 0.00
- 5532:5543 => 0.094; 0.19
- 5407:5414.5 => 0.175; 0.35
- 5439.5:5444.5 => 0.082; 0.16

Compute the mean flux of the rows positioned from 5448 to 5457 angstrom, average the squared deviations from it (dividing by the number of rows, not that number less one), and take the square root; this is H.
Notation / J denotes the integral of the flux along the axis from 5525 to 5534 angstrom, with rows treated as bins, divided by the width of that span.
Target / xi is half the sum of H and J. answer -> 5.65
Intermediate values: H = 0.053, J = 11.3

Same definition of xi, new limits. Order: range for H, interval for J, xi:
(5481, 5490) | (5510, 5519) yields 5.14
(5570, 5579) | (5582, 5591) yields 5.15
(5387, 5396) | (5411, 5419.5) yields 5.49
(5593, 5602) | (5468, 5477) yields 5.30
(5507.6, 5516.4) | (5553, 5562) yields 5.94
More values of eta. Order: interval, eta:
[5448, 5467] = 5466.50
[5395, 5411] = 5410.15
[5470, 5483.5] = 5482.88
